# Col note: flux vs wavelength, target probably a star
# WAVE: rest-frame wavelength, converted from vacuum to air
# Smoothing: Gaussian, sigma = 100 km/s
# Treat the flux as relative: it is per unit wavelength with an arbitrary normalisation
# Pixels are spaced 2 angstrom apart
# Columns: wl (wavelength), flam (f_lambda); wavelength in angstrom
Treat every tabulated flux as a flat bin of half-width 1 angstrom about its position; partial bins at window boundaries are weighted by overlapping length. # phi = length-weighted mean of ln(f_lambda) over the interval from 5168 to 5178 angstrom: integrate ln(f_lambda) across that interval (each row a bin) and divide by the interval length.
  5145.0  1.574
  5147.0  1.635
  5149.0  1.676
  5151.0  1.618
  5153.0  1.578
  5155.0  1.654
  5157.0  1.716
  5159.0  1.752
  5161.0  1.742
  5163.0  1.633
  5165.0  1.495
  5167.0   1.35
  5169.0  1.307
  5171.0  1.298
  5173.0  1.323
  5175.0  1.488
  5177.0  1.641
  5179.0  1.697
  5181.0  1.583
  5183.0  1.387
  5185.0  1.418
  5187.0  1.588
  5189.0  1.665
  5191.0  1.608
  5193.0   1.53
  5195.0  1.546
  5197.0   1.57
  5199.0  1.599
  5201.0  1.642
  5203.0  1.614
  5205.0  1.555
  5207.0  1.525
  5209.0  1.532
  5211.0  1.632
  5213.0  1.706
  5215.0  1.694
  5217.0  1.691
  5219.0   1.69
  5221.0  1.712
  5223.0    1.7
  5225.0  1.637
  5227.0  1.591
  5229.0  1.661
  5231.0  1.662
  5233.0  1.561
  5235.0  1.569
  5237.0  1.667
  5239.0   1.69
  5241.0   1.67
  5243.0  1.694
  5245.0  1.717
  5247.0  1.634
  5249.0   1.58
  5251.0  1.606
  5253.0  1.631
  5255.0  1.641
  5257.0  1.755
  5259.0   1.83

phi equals 0.34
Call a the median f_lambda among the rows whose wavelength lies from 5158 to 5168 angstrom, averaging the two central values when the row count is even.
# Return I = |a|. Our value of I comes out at 1.633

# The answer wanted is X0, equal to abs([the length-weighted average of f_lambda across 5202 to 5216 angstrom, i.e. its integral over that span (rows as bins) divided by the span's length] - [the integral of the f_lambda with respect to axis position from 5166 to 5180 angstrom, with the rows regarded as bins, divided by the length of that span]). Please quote 0.165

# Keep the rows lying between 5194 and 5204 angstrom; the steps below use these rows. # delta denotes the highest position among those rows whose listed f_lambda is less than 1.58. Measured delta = 5197.0 angstrom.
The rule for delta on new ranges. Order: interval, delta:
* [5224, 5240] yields 5235.0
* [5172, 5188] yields 5185.0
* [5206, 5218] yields 5209.0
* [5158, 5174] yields 5173.0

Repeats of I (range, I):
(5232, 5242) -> 1.667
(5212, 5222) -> 1.694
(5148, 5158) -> 1.654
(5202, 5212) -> 1.555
